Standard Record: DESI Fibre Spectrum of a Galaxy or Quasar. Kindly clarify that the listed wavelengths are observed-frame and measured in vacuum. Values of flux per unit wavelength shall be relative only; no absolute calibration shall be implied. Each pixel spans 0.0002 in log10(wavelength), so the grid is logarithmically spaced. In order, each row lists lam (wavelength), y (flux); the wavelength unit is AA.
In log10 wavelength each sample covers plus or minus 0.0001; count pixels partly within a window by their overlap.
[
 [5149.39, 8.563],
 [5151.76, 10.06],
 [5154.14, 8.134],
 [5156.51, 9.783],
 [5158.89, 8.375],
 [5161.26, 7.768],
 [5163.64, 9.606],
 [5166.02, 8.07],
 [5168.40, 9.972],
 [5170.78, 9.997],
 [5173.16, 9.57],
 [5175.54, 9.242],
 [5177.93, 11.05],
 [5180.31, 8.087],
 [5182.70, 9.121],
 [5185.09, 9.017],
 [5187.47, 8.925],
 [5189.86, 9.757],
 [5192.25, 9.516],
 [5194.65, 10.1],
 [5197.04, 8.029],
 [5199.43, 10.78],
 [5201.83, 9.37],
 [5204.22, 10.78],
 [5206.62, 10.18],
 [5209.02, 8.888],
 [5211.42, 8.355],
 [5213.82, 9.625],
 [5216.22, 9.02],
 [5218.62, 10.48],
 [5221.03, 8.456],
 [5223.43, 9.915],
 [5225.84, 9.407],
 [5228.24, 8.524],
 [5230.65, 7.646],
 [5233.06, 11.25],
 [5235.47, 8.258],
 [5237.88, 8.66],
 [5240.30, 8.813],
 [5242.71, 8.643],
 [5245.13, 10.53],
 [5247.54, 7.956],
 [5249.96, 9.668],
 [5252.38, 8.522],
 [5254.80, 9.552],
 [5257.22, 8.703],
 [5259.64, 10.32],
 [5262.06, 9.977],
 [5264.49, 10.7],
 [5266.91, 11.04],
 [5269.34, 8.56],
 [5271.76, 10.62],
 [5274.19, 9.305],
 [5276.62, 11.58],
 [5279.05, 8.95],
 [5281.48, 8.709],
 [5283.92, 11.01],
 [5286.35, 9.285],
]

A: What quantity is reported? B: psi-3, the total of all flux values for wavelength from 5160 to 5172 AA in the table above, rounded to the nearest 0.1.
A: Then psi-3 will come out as 45.4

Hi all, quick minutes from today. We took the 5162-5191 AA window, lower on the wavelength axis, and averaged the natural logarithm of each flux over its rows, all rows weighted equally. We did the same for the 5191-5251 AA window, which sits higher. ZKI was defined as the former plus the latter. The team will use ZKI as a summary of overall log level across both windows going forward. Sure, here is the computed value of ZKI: 4.46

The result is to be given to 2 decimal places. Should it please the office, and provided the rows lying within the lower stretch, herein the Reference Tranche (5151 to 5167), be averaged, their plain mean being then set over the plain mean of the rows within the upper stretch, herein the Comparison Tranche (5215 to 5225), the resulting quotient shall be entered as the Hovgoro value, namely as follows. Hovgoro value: 0.93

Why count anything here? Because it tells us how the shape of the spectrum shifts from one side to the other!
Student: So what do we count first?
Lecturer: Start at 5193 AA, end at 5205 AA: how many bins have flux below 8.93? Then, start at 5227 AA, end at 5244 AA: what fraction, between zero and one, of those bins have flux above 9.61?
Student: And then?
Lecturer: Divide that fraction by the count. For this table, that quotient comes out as 0.14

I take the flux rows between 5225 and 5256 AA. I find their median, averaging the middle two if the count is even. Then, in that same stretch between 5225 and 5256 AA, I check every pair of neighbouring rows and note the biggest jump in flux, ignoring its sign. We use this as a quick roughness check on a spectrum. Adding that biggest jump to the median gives 12.3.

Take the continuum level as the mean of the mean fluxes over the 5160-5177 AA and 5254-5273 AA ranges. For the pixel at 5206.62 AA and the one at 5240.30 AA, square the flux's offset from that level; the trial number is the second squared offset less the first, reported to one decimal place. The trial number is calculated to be 0.2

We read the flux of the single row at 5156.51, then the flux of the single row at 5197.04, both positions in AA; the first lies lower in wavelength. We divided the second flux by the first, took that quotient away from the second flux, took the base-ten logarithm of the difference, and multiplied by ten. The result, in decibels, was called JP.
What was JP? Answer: 8.6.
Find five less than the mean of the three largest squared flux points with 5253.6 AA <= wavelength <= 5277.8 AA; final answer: 118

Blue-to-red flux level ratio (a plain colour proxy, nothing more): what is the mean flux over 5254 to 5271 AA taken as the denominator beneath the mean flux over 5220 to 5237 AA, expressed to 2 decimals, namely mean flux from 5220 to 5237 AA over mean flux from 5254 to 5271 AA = 0.92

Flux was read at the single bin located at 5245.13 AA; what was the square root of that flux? 3.2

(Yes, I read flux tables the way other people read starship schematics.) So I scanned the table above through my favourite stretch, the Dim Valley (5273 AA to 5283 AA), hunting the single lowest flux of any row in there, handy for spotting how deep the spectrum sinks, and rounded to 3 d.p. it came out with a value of 8.709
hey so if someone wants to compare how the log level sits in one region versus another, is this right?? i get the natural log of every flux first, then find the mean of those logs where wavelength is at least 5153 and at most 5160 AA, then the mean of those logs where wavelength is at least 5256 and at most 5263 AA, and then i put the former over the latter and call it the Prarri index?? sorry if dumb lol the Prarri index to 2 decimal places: 0.96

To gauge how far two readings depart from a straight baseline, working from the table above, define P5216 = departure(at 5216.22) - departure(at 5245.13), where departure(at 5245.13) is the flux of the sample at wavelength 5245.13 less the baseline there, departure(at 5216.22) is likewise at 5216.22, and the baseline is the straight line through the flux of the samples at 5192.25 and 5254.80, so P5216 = -1.5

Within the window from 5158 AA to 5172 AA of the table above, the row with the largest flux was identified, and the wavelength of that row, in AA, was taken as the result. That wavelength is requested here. 5170.78 AA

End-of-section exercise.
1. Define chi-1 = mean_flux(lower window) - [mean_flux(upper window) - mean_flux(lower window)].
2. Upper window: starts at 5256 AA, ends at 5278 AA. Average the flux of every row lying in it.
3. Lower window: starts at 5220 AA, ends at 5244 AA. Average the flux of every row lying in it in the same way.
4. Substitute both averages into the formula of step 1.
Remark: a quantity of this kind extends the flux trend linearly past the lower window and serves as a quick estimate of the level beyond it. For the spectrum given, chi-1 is 7.8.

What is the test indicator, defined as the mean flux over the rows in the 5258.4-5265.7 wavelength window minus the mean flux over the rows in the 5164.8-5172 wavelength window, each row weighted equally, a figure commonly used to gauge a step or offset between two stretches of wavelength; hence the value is 1.0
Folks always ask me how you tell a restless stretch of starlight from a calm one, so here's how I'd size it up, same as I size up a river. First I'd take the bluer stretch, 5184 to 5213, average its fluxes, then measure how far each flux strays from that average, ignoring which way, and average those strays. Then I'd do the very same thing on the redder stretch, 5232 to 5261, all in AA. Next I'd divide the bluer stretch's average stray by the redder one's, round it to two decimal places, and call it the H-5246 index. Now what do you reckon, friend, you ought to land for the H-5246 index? 0.83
